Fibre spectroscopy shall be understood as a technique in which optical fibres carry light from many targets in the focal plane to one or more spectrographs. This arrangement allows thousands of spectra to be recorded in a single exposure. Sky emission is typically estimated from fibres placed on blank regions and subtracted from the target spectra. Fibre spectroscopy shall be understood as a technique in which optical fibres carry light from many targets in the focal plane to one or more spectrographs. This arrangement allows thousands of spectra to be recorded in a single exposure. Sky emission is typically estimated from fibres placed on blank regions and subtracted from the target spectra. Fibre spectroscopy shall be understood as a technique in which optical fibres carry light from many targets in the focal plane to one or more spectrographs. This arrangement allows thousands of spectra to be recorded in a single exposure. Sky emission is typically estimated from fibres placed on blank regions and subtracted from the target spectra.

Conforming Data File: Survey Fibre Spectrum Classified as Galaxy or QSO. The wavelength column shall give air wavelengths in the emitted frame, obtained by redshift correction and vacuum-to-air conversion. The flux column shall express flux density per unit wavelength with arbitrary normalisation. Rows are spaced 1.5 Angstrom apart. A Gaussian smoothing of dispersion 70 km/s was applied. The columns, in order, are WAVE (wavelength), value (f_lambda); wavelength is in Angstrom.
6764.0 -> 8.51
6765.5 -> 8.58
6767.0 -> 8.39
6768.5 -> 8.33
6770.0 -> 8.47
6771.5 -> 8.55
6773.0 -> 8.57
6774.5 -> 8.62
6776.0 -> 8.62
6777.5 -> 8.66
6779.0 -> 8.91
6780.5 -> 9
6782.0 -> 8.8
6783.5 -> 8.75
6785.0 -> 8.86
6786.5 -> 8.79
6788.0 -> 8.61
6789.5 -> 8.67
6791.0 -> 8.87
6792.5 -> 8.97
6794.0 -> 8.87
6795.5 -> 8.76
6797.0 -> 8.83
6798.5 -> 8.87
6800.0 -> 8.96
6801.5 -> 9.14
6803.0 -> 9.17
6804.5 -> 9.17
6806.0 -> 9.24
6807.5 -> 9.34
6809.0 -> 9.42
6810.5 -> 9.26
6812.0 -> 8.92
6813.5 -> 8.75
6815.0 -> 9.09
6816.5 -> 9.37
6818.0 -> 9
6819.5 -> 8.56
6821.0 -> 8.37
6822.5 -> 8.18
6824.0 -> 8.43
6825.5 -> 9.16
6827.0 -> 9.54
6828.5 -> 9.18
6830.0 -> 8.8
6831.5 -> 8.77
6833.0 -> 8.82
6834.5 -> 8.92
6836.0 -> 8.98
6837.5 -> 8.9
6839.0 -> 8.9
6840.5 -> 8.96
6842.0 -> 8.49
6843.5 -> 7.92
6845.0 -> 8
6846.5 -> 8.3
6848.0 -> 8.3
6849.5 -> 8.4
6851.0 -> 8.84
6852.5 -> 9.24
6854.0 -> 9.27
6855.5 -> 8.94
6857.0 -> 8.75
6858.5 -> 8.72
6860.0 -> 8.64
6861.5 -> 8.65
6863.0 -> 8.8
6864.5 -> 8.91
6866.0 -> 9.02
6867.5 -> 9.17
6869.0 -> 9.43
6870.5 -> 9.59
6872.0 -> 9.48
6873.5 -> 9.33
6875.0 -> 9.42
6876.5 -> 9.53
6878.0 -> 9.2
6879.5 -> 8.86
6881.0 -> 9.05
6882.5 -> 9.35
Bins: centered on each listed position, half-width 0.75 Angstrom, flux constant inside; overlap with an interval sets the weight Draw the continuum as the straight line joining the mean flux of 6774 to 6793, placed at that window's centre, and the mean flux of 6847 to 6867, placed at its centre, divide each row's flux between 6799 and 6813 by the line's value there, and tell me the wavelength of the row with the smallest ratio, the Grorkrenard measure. 6812.0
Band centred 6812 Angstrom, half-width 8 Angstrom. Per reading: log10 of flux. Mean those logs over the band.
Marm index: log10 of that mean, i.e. -0.018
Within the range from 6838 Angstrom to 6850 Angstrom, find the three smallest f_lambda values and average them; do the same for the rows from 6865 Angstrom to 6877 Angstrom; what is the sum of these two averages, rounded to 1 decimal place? 17.2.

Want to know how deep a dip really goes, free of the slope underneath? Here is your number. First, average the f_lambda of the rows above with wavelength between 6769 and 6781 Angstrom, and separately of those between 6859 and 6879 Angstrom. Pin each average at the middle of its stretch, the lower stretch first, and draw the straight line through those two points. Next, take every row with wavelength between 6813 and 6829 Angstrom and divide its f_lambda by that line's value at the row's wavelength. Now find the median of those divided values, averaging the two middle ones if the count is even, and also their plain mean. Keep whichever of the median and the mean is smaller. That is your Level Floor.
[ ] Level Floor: 1.00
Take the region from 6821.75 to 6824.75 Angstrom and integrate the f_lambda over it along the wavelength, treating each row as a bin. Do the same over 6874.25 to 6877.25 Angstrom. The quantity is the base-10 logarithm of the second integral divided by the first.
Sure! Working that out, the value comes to 0.057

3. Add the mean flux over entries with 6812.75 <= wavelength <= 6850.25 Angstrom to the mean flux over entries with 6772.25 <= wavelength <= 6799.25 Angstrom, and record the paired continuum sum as 17.5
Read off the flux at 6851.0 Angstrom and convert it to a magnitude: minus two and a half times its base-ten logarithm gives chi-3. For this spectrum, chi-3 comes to -2.37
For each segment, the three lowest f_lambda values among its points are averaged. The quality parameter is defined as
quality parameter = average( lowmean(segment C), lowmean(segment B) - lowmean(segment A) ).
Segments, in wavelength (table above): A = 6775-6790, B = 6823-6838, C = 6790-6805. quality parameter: 4.43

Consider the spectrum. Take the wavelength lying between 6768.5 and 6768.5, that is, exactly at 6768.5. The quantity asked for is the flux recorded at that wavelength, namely 8.33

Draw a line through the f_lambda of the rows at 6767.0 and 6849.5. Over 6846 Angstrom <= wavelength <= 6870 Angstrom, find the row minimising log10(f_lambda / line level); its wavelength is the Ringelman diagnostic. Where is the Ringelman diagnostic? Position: 6848.0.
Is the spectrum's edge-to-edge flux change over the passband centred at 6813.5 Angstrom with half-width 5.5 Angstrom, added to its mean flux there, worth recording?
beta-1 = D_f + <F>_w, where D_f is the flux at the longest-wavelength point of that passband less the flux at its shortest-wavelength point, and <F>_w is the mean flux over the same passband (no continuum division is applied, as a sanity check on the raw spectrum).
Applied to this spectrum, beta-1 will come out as 8.7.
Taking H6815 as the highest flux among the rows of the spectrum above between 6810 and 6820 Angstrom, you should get 9.37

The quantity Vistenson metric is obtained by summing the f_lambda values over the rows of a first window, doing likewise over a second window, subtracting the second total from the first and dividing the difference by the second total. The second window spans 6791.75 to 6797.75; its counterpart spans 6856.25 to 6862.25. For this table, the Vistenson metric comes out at -0.019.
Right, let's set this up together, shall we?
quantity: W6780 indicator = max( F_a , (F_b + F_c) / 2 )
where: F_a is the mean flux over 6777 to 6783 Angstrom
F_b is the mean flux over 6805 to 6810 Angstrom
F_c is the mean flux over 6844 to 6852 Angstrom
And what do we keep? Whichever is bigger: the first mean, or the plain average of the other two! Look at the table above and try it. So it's 8.85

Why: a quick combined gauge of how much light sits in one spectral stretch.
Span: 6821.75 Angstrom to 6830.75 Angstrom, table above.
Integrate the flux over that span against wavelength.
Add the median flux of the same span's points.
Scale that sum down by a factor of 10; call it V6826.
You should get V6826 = 8.89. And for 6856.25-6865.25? 8.74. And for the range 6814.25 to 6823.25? 8.76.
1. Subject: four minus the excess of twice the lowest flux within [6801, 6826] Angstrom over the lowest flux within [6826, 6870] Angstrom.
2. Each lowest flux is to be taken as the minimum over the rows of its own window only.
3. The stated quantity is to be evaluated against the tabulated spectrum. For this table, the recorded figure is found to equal -4.4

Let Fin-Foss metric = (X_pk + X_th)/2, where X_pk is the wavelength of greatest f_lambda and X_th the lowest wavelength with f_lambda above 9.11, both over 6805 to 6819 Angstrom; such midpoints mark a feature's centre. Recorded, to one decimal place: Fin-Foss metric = 6807.5 Angstrom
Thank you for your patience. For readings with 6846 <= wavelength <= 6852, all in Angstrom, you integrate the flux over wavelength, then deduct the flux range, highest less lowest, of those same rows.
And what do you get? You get 50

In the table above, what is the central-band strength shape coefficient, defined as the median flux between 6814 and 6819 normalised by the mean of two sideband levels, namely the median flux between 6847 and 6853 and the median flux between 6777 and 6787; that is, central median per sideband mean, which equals 1.04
